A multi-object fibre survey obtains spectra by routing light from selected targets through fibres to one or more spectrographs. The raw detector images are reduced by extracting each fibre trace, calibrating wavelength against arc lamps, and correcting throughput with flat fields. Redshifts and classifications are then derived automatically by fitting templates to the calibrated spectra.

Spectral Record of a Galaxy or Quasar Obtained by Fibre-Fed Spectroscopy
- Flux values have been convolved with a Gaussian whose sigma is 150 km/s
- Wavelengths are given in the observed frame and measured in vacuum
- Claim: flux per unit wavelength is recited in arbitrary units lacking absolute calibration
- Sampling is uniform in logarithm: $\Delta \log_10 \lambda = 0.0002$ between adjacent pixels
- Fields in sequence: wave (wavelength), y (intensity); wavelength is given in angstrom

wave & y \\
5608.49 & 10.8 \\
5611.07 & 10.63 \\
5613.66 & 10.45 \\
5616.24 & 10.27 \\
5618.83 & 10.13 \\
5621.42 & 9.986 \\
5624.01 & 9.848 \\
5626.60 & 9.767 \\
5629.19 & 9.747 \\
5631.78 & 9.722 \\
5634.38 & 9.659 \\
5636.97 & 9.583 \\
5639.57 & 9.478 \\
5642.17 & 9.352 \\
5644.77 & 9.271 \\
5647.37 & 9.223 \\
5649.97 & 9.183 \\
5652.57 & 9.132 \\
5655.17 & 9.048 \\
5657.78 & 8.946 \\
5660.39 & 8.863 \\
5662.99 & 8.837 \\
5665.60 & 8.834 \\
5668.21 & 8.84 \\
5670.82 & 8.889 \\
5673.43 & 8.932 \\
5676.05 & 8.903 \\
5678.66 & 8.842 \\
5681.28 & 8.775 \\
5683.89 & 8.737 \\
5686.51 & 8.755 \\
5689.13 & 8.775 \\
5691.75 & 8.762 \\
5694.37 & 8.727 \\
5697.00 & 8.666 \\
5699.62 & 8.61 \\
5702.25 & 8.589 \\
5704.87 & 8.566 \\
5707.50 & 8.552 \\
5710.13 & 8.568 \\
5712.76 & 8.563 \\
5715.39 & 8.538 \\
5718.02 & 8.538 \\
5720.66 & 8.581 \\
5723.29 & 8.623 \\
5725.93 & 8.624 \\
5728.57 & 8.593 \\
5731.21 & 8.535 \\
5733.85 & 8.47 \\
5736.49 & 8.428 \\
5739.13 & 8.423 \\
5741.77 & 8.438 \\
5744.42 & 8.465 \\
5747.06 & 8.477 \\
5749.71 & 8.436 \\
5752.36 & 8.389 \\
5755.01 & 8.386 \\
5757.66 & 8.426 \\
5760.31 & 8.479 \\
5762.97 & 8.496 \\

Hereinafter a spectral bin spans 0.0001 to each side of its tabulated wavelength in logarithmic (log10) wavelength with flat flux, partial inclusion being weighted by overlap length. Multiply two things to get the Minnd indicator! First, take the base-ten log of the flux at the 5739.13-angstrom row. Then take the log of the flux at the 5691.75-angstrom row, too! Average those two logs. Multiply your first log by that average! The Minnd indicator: 0.864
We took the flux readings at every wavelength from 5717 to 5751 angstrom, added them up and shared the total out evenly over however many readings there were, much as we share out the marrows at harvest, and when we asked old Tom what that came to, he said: 8.51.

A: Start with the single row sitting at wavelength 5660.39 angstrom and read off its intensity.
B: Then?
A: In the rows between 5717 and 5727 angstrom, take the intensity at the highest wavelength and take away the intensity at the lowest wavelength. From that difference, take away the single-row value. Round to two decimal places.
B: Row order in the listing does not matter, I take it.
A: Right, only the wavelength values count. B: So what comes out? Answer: -8.78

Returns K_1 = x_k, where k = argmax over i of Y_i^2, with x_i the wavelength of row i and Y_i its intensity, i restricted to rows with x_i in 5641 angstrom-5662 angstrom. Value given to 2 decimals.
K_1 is 5642.17 angstrom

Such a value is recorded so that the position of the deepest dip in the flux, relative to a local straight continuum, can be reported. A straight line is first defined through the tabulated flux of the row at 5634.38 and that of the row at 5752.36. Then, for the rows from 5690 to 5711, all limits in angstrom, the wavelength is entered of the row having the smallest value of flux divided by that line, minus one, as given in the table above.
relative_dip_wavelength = 5699.62 angstrom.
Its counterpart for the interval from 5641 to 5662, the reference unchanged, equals 5660.39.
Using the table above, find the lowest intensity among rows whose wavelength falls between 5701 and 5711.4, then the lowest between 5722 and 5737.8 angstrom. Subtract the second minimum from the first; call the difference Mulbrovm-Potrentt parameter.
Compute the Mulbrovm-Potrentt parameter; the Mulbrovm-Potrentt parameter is 0.1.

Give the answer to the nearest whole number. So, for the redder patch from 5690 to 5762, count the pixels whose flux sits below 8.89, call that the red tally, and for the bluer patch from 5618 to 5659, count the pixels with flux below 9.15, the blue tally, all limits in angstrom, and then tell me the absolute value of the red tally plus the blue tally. 30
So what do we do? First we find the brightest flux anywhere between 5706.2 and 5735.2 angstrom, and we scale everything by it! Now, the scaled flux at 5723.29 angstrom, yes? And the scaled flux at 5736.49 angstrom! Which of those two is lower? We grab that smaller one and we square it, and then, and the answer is 0.96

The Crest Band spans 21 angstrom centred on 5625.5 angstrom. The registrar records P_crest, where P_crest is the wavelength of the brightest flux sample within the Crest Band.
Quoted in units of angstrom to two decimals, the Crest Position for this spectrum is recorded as 5616.24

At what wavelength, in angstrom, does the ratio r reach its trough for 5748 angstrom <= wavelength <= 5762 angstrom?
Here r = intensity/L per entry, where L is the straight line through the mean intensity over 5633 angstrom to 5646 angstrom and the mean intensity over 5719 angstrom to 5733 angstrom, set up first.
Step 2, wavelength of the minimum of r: 5752.36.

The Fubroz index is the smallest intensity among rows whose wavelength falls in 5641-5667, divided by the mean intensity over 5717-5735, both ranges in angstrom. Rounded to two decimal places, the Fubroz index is 1.03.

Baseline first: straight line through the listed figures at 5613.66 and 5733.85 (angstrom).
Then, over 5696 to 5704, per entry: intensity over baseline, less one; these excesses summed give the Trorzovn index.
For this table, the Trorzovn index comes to -0.14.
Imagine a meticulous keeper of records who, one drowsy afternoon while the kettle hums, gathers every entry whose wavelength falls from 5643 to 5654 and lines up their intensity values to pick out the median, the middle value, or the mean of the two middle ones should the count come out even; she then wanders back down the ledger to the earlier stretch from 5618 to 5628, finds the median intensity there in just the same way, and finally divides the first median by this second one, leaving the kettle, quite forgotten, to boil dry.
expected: 0.928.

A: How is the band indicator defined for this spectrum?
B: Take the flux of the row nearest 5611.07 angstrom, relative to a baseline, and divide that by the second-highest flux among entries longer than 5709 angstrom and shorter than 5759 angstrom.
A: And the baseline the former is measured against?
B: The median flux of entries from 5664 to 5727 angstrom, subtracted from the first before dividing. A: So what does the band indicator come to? 0.22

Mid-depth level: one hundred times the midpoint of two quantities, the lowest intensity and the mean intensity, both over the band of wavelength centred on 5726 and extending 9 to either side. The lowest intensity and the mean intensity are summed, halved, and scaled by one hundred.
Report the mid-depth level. 852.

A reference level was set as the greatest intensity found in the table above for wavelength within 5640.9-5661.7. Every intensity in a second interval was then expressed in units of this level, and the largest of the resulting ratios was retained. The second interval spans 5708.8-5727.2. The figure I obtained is 0.922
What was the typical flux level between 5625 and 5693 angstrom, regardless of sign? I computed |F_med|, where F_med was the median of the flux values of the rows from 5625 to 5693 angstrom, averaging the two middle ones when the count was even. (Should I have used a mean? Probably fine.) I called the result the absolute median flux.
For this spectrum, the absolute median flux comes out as 8.9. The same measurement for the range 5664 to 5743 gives 8.6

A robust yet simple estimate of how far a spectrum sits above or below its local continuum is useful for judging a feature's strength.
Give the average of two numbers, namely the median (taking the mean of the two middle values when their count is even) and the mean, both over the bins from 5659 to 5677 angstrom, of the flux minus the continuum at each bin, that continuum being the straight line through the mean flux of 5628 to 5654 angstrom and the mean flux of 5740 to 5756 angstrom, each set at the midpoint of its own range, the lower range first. -0.324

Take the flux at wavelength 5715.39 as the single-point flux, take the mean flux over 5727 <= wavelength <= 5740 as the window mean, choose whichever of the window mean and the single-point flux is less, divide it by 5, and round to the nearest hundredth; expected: 1.70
